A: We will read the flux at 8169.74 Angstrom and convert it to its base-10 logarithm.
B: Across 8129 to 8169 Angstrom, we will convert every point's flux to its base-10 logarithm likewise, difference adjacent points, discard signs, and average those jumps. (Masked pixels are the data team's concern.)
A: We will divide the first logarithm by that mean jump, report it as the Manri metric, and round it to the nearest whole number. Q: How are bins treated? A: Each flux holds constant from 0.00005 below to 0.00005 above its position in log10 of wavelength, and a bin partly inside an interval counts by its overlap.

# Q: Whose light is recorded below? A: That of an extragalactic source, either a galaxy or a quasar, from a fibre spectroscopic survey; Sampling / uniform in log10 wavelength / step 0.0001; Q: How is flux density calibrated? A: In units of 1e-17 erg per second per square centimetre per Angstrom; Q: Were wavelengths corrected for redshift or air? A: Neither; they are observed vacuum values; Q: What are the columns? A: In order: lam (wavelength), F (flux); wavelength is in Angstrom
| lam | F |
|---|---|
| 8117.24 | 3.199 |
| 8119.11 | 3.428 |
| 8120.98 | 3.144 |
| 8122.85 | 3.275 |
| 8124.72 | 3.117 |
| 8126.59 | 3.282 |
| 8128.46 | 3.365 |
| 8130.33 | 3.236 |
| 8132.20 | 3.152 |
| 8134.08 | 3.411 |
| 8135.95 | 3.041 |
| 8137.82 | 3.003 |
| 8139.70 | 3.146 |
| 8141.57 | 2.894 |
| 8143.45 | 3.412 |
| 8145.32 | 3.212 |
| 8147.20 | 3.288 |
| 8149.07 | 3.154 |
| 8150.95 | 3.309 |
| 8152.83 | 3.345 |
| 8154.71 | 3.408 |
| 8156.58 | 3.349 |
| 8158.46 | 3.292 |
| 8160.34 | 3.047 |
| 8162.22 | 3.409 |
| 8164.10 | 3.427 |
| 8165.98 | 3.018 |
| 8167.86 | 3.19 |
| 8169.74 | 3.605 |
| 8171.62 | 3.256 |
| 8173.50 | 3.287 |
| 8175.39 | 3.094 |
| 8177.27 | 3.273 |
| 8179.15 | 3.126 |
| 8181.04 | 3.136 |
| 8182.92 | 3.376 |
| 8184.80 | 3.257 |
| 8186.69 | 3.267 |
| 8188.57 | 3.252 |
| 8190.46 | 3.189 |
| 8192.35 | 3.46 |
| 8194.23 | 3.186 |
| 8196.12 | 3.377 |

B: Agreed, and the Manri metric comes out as 22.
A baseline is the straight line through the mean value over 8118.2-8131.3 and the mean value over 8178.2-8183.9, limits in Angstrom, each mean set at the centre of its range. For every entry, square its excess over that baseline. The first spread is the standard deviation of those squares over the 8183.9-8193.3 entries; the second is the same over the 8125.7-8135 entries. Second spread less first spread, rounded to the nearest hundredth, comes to -0.02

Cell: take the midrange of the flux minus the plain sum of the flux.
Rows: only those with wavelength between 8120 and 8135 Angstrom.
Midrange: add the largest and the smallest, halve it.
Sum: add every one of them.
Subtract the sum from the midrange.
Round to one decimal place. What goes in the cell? -22.7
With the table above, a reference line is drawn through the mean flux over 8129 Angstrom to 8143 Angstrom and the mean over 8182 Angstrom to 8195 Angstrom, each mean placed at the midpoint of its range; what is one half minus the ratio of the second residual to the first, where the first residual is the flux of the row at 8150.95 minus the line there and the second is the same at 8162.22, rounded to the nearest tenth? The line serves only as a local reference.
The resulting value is -1.0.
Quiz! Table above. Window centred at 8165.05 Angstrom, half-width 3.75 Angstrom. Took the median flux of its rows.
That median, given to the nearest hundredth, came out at 3.30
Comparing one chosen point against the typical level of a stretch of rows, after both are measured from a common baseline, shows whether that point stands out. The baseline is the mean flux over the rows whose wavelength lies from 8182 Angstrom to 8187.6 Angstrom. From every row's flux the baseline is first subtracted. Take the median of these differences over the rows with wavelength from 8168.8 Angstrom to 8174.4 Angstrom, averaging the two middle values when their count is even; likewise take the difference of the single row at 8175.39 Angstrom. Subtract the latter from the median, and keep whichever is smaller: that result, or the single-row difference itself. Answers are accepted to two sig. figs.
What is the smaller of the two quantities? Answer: -0.21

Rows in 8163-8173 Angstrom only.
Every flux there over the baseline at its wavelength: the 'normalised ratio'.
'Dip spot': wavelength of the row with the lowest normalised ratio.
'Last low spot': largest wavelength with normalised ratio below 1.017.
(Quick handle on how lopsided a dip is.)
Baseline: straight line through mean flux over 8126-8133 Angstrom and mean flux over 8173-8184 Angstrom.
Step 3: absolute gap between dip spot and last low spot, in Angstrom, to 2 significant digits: 5.6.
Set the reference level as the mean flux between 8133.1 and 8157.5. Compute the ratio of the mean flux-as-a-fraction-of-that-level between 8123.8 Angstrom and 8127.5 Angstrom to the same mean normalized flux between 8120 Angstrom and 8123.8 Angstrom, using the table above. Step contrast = 1.00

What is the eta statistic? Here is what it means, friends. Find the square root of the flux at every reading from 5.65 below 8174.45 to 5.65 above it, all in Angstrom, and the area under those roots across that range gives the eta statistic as 20.4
